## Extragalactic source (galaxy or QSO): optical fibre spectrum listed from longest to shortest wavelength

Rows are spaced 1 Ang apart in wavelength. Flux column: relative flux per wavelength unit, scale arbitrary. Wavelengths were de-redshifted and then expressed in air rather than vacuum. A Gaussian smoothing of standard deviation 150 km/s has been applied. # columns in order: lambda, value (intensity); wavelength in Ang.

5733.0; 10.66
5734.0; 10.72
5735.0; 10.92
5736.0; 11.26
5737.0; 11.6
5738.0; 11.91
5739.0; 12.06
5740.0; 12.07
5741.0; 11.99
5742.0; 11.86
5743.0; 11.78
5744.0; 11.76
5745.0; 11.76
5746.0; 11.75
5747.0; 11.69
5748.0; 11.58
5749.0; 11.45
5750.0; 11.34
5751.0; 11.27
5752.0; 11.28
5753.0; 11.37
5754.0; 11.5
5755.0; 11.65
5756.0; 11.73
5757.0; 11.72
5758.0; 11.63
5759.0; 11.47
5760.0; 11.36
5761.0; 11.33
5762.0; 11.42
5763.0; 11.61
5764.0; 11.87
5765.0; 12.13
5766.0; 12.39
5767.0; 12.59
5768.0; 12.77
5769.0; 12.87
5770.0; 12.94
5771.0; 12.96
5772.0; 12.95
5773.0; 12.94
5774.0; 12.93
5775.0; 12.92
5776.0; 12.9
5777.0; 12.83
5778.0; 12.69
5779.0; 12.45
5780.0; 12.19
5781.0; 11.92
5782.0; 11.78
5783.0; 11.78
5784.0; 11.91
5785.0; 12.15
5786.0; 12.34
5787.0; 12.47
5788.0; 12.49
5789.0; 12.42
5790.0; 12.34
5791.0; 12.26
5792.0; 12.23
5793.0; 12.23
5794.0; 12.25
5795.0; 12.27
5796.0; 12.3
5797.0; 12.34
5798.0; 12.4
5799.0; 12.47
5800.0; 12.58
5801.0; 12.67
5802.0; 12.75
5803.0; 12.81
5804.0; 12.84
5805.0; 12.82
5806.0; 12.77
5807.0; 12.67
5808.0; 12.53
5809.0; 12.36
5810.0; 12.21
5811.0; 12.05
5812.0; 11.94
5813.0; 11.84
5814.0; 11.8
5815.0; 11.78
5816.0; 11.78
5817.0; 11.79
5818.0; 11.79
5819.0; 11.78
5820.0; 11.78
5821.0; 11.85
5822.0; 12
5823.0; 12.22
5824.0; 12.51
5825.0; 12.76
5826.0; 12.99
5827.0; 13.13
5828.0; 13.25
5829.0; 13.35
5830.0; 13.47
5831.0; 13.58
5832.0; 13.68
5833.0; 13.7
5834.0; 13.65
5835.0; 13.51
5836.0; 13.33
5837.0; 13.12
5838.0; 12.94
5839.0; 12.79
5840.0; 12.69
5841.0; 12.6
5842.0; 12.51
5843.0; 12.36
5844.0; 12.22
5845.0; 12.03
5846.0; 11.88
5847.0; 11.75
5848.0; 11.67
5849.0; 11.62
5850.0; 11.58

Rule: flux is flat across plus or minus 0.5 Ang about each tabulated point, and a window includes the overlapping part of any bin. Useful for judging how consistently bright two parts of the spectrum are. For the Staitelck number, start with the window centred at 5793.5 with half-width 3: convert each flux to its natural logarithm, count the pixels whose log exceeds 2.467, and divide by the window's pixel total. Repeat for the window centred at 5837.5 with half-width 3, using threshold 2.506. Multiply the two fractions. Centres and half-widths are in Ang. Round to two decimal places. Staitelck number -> 1.00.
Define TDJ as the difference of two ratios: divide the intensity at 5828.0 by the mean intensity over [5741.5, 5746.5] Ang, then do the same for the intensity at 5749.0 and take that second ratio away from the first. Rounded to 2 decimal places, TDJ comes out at 0.15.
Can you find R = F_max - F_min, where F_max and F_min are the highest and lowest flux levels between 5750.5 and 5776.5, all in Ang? 1.7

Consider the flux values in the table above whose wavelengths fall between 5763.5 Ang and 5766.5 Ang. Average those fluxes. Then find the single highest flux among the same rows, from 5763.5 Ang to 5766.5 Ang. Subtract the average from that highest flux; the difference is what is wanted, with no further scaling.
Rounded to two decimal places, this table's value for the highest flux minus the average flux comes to 0.26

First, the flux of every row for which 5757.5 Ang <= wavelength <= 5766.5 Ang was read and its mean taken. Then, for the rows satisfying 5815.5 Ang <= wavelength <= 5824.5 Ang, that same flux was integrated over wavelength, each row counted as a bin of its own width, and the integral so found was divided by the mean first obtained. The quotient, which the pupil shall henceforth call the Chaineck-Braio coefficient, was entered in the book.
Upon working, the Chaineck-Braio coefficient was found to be 9.2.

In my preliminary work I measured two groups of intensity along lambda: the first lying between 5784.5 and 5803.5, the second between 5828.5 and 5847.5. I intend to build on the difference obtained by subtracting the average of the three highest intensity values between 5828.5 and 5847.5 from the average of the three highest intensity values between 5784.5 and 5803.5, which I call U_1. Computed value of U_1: -0.9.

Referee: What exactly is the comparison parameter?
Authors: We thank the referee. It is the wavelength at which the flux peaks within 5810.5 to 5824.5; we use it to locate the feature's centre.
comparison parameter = 5824.0 Ang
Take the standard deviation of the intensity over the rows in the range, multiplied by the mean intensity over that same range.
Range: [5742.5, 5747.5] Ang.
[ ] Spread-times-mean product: 0.4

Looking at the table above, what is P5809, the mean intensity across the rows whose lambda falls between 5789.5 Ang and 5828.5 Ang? 12.3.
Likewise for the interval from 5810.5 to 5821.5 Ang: 11.8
